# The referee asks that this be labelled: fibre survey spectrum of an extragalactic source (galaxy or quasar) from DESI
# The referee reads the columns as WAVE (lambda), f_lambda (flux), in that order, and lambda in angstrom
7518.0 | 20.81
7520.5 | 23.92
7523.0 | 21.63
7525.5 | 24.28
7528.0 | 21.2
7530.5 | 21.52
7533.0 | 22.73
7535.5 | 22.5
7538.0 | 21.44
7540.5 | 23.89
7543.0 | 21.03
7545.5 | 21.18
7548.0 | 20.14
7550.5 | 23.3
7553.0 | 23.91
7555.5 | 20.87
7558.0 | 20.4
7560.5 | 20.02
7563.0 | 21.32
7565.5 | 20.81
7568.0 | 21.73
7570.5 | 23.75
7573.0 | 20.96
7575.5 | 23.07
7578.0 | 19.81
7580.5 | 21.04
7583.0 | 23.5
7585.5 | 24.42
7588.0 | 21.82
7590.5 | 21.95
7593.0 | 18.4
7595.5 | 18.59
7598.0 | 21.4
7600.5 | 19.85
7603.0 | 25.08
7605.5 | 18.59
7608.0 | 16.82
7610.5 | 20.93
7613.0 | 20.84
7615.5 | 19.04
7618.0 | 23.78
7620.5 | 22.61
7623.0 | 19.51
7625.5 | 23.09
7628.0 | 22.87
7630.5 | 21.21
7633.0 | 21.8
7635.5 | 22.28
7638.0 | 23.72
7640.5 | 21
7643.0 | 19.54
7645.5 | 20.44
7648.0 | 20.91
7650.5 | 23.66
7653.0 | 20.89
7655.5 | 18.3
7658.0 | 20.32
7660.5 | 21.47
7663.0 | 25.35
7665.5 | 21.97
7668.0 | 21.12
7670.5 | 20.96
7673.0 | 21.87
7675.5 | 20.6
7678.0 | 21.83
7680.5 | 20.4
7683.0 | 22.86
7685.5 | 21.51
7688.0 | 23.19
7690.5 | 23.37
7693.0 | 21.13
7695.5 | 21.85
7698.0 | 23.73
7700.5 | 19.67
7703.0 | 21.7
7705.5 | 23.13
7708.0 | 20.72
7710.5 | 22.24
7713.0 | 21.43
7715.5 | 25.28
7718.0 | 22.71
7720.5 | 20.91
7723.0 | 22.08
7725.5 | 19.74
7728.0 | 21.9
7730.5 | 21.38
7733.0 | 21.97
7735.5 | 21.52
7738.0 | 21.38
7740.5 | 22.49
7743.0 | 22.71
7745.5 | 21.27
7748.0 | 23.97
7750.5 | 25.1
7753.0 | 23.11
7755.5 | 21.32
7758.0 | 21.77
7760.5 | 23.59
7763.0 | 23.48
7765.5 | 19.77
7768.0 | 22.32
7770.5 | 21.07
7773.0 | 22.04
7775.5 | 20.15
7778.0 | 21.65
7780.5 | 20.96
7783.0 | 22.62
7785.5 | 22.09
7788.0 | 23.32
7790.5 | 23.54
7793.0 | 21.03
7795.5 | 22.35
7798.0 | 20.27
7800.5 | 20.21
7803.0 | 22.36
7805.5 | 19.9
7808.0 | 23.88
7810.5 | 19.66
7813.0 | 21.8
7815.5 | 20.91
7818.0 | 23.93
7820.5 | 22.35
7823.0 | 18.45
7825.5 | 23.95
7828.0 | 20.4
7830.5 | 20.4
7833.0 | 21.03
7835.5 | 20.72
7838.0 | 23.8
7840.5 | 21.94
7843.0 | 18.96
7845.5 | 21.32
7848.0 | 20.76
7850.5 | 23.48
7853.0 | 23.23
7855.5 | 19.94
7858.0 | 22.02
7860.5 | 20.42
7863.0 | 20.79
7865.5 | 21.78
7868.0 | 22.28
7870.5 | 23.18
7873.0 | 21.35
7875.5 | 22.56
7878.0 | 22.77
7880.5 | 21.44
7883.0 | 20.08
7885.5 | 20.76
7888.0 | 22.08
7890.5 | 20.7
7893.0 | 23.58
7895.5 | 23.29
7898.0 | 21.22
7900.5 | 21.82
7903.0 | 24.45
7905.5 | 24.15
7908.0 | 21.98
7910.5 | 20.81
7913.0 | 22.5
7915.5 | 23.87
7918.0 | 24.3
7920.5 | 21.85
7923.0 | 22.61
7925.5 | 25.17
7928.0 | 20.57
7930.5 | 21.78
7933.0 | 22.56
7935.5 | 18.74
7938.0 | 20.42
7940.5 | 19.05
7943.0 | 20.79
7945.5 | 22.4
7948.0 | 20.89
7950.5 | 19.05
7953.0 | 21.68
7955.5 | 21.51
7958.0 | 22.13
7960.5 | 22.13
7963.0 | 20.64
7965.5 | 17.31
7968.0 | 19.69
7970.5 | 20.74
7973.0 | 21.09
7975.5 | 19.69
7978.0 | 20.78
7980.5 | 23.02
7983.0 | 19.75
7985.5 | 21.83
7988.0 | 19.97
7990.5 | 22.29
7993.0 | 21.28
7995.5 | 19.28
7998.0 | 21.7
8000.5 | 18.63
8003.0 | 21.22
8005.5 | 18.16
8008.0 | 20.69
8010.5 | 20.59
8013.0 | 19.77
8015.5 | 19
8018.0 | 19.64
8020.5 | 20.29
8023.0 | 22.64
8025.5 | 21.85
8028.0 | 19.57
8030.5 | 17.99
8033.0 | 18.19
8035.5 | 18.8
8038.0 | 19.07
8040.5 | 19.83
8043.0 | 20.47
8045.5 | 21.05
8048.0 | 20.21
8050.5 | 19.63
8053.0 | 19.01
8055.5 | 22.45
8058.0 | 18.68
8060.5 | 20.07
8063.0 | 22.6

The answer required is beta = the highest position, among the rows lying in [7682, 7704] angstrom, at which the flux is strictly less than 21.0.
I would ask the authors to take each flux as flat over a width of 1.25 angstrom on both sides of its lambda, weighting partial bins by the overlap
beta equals 7700.5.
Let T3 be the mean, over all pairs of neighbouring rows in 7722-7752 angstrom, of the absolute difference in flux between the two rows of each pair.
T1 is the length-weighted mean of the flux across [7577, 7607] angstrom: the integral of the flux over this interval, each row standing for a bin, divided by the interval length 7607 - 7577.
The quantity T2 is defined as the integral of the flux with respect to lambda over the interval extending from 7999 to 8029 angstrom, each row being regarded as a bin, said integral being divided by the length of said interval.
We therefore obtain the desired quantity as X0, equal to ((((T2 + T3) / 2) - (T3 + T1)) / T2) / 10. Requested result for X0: -0.058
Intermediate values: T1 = 21.2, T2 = 20.2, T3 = 1.16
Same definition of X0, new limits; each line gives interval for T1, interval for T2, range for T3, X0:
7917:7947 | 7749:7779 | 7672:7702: -0.052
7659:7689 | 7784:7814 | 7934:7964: -0.054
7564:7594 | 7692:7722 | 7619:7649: -0.052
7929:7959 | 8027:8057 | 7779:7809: -0.060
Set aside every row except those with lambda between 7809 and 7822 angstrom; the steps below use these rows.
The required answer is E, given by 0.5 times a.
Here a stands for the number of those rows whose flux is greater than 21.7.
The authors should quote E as 1.50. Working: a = 3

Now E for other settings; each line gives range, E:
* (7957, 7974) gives 1.00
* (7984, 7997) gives 1.00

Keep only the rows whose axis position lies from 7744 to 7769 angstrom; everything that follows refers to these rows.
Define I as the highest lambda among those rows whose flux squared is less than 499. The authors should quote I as 7768.0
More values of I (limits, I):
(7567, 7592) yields 7590.5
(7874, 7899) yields 7898.0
